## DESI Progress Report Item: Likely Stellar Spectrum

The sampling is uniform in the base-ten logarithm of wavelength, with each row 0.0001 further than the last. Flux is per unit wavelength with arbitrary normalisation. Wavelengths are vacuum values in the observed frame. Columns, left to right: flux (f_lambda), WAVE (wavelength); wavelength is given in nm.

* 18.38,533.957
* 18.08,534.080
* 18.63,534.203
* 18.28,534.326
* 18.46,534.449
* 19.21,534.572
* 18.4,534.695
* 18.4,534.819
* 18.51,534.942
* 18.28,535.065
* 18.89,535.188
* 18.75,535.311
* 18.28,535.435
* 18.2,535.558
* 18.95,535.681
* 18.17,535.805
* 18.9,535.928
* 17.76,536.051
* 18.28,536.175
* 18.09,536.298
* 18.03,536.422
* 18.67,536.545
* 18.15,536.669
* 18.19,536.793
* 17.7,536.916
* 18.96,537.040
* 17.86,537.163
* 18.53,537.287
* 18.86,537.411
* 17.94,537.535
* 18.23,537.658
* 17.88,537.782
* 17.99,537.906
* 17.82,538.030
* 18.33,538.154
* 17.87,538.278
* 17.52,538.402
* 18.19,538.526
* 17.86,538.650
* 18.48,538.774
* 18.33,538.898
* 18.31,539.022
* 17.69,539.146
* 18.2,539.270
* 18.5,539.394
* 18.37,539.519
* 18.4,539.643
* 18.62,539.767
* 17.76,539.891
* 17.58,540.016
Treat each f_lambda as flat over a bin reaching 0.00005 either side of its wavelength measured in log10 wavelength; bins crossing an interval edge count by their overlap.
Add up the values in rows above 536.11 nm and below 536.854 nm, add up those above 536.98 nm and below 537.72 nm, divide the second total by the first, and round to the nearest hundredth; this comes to 1.01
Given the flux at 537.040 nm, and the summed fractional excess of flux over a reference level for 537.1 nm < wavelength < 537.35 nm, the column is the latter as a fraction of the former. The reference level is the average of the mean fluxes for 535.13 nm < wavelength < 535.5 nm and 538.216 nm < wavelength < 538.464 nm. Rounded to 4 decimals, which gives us 0.0002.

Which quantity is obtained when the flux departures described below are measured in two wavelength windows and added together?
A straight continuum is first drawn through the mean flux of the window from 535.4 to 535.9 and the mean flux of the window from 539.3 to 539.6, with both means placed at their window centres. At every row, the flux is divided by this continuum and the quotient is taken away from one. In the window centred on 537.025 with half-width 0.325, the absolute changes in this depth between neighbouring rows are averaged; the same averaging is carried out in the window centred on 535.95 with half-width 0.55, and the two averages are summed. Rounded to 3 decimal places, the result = 0.077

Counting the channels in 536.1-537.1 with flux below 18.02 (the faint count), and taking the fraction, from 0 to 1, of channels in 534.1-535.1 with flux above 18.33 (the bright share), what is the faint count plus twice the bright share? 2.5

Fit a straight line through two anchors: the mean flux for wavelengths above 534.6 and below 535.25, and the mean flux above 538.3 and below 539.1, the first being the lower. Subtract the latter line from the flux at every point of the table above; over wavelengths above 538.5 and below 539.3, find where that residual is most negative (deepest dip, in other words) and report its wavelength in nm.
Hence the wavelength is 539.146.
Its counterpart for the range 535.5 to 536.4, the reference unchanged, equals 536.051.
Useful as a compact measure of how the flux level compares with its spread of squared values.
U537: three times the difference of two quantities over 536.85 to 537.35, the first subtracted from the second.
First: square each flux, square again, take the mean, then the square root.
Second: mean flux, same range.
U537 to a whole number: -948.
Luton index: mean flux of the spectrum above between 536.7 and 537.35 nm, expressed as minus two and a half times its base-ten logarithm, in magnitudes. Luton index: -3.15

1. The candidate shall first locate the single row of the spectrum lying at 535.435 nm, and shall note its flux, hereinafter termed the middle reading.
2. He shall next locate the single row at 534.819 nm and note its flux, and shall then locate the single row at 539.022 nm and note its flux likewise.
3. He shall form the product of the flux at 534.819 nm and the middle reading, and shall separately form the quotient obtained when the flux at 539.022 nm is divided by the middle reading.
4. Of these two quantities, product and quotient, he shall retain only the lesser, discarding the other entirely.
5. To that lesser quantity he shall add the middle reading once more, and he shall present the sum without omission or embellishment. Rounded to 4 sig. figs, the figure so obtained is 19.28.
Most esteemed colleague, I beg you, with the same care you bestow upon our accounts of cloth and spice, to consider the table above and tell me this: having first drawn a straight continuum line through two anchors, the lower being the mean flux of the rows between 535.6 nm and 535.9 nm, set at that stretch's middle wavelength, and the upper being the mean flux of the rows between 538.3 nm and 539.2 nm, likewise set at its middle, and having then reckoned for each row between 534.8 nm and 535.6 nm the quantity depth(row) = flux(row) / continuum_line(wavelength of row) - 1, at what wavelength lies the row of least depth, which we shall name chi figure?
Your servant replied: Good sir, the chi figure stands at 535.065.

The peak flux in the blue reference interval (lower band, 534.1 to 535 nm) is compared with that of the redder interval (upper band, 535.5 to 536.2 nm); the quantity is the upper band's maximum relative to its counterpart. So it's 0.99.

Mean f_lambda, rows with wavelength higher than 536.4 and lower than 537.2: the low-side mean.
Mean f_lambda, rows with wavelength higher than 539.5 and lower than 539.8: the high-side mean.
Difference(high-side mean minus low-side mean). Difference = 0.24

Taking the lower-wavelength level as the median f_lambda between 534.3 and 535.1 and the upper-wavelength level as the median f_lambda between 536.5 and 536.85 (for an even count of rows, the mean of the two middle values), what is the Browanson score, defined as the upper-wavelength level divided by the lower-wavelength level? 0.99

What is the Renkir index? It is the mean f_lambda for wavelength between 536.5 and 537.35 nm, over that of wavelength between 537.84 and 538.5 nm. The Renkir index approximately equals 1.02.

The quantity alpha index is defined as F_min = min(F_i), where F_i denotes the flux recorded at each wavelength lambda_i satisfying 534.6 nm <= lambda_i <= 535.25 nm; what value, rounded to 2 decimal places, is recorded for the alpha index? 18.28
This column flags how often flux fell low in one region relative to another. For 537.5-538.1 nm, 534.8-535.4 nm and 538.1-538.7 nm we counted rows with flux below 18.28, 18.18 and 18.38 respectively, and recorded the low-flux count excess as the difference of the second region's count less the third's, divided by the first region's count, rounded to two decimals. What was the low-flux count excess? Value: -1.00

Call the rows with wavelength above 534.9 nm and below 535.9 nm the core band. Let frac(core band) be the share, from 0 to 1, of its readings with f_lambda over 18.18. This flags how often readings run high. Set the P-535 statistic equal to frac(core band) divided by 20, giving 0.044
